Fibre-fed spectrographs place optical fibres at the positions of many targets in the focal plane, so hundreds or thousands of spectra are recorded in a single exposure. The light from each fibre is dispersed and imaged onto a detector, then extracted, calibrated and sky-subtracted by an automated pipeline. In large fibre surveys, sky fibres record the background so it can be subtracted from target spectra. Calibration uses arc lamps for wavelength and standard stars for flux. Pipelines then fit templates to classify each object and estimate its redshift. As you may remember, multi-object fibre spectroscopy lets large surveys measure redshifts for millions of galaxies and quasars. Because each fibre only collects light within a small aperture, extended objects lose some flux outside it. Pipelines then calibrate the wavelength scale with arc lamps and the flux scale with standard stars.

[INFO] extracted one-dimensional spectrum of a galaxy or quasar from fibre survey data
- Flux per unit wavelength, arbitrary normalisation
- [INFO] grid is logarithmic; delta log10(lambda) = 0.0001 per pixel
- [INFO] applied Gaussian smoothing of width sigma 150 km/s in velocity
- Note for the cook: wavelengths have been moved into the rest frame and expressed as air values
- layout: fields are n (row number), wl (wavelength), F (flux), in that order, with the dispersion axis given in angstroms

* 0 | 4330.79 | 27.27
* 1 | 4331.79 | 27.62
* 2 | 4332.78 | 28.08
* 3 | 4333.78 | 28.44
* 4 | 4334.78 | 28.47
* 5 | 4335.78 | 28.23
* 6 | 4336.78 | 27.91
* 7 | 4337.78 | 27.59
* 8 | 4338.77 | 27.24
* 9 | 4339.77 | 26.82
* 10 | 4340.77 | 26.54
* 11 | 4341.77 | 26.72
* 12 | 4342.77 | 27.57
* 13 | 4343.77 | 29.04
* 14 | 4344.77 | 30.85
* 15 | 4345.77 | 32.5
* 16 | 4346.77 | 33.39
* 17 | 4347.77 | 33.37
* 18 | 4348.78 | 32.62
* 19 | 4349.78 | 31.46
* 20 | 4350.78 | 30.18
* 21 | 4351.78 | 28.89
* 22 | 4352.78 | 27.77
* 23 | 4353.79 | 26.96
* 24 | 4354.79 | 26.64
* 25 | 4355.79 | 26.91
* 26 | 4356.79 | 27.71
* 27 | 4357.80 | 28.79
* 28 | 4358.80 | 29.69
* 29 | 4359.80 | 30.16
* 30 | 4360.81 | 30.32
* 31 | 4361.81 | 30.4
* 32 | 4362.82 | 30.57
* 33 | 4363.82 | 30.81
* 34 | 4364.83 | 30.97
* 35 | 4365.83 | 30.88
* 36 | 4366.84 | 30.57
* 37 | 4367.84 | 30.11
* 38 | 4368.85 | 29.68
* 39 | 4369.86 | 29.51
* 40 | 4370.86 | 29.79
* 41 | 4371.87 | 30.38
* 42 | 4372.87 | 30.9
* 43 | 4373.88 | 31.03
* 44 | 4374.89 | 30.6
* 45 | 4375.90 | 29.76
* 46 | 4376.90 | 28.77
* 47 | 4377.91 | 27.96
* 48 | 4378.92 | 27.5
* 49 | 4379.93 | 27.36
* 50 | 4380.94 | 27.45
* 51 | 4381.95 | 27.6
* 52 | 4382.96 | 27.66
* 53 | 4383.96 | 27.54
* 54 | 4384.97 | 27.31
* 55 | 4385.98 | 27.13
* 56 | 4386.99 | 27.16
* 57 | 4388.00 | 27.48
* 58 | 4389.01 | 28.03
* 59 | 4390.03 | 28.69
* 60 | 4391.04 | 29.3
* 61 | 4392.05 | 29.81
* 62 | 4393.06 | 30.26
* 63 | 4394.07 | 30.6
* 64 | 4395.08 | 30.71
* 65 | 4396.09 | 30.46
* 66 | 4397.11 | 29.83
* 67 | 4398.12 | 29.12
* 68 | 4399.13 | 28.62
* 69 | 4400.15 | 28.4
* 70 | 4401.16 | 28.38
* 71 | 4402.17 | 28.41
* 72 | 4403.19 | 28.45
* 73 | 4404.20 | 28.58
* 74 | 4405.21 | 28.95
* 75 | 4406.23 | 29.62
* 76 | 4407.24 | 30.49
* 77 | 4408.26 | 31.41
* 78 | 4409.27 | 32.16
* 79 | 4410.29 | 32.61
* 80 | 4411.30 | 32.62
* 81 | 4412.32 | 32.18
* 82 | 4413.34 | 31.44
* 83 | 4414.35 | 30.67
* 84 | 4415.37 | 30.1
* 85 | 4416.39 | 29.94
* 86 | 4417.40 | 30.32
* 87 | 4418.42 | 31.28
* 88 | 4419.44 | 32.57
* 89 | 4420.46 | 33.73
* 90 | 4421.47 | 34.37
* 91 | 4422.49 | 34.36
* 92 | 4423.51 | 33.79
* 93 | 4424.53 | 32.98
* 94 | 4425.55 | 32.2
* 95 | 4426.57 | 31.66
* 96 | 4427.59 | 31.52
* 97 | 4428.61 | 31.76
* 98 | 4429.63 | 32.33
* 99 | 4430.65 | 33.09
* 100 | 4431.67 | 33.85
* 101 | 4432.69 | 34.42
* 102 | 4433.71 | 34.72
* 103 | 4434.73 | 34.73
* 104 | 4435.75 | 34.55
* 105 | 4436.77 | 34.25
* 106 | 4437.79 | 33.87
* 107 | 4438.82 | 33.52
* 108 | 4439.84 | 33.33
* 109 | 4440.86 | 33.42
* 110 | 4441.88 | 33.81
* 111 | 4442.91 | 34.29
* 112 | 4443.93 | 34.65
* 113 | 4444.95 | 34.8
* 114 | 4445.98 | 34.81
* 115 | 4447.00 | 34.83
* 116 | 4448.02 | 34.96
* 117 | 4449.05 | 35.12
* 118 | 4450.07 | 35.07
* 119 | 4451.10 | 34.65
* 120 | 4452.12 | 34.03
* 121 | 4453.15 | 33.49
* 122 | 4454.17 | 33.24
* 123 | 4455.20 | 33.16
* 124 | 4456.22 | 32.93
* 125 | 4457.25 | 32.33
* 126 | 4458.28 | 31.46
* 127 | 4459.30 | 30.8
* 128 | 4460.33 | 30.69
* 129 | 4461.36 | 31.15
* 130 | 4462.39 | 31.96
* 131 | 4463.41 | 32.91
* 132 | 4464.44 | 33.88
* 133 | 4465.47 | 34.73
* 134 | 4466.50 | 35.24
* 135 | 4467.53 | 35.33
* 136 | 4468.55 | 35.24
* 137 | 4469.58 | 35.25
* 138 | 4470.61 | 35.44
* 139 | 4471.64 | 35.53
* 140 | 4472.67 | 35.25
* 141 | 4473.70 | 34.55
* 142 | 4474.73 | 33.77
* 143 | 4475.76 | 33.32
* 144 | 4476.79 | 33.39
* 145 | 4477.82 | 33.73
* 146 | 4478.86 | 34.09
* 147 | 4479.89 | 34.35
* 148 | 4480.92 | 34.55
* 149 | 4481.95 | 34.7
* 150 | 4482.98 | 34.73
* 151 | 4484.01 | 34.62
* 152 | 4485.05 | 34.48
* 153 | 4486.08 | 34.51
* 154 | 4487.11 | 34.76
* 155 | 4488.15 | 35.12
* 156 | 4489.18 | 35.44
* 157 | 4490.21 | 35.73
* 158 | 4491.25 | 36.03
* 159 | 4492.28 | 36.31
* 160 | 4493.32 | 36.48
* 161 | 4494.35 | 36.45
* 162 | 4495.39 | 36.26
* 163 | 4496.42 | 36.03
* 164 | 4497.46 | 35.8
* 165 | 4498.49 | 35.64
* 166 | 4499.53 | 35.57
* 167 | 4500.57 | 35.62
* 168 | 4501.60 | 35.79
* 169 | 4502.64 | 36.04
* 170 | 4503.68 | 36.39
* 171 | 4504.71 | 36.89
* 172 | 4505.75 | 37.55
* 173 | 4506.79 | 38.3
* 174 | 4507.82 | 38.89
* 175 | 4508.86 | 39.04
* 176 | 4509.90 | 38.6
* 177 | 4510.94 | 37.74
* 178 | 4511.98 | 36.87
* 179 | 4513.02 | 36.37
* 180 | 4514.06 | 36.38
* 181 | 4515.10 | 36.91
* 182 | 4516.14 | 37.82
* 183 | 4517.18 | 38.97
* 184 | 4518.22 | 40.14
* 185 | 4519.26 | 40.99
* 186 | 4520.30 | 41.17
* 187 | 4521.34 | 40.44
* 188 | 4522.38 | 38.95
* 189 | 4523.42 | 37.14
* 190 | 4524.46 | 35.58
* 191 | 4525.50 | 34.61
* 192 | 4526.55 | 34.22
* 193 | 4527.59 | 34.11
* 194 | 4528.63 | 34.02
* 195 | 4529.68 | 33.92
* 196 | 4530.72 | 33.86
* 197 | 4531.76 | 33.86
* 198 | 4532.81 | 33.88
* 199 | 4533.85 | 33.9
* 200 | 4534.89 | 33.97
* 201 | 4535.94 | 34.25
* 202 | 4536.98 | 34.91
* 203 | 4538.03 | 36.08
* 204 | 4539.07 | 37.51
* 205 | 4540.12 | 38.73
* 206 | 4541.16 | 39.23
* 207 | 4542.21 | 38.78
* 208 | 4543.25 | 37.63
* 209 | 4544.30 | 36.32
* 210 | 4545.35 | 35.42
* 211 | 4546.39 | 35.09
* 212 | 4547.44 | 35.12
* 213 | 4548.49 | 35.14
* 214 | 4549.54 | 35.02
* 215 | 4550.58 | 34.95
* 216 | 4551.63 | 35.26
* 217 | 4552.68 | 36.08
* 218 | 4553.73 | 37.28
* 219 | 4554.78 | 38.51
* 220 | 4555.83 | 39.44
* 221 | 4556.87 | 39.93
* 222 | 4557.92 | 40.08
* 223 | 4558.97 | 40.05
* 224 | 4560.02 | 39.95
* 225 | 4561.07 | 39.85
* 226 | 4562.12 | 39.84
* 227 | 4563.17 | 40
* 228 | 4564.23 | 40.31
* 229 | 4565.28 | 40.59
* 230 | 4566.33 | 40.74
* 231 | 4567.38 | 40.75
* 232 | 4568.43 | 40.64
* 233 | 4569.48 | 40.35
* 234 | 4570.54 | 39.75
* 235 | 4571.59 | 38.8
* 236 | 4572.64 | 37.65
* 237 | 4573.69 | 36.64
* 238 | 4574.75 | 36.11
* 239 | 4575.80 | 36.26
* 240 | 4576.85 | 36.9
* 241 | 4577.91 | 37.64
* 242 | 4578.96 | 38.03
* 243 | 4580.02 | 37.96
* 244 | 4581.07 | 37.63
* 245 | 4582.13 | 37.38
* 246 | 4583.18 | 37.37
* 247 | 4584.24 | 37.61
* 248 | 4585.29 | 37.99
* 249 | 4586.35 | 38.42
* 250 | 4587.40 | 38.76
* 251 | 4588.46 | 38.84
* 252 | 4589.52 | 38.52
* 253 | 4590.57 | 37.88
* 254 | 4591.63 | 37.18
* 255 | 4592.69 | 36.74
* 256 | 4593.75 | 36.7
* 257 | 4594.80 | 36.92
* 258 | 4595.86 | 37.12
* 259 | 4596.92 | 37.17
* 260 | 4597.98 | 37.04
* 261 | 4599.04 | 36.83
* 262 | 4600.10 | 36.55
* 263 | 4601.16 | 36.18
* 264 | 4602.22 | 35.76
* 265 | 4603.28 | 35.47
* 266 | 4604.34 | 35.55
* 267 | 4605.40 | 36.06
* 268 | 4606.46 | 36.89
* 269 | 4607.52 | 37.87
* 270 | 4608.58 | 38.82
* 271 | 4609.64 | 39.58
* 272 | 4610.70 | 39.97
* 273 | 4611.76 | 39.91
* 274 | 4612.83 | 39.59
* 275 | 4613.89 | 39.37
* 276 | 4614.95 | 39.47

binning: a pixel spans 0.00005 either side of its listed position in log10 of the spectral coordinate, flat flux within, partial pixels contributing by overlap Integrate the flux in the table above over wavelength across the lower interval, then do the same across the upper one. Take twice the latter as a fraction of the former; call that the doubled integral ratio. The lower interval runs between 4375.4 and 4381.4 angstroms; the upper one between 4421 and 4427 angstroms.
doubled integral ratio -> 2.4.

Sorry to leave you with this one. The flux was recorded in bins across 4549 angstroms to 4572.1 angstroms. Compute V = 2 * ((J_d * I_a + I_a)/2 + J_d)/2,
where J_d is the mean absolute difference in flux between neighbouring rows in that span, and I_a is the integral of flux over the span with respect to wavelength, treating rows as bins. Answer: 629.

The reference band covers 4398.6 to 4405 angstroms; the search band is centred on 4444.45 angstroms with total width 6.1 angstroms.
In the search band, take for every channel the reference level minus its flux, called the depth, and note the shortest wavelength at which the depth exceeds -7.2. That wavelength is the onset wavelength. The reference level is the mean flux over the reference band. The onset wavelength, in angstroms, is 4441.88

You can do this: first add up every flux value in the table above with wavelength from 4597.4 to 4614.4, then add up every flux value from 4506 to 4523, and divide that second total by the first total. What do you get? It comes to 1.03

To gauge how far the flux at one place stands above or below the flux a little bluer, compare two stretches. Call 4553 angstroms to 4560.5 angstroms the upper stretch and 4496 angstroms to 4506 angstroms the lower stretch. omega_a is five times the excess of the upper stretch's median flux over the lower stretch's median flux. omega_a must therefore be 20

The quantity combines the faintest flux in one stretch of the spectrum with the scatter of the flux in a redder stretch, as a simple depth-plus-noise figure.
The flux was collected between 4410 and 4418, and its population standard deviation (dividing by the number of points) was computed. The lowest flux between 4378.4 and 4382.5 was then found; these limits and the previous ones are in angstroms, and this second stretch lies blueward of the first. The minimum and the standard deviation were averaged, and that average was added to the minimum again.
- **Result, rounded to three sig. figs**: 41.6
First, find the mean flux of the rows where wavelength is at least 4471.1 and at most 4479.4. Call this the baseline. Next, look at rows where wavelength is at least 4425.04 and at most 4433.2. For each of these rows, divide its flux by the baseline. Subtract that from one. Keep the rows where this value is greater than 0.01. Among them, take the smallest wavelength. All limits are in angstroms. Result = 4425.55 angstroms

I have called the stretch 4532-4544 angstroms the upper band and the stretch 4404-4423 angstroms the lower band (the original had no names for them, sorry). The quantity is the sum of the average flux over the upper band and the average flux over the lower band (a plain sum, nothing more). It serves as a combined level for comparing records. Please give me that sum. 68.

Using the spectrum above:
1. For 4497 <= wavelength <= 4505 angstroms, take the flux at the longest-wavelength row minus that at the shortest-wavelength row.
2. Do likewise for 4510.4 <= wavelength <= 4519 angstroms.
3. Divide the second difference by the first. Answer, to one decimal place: 2.2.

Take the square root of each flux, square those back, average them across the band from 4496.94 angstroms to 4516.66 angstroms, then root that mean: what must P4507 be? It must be 6.1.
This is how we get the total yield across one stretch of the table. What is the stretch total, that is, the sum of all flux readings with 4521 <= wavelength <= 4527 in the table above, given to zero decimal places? 221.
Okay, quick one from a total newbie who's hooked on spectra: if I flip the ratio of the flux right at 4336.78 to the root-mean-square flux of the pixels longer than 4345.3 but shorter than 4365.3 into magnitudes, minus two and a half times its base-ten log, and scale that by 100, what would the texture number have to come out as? 8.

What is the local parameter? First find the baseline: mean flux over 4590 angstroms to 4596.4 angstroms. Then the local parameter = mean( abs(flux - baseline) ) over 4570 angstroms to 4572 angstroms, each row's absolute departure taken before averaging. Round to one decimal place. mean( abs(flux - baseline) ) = 2.2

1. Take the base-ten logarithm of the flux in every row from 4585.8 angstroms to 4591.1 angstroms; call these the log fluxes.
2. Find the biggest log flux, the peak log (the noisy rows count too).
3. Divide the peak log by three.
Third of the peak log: 0.530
